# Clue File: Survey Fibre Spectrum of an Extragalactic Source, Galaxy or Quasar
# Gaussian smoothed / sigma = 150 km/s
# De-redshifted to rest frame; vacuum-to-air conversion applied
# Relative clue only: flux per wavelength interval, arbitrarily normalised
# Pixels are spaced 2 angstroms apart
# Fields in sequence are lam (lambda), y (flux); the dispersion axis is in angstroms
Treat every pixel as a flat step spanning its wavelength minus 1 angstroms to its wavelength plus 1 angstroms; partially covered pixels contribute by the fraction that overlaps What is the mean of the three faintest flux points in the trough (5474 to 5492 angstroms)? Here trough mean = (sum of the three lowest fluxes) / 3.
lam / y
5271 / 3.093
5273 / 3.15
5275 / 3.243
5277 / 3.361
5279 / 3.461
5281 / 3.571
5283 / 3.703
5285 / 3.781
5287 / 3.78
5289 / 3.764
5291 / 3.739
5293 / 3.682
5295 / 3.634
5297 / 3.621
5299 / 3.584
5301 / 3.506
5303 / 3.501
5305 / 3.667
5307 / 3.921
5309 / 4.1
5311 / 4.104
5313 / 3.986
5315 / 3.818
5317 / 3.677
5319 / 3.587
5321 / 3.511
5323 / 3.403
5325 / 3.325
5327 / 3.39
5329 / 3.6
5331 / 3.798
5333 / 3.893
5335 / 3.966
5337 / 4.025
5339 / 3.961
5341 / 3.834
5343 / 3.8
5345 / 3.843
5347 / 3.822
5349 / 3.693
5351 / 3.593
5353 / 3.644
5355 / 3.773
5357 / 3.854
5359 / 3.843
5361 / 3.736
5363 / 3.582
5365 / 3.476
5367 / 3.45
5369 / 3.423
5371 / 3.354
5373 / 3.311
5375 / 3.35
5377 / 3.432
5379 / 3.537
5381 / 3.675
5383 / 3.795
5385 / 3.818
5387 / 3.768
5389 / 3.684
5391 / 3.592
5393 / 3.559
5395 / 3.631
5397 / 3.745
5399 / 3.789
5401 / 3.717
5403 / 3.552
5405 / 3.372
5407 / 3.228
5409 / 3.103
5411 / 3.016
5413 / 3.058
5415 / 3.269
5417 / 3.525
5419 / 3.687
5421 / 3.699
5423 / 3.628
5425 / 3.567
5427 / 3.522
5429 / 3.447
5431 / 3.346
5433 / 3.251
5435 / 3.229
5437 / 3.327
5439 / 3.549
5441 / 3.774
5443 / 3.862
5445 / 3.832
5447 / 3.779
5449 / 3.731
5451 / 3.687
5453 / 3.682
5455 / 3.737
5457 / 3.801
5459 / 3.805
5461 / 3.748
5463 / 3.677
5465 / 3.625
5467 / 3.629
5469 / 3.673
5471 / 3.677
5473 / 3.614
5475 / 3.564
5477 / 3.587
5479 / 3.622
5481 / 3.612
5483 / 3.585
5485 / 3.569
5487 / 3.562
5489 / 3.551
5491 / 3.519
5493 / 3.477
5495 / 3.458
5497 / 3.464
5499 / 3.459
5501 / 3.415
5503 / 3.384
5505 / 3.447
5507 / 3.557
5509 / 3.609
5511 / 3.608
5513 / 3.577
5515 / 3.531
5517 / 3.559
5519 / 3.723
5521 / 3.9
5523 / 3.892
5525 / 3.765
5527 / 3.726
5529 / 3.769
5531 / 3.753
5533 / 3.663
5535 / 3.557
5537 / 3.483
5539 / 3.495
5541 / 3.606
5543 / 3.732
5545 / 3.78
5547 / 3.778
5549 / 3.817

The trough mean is 3.54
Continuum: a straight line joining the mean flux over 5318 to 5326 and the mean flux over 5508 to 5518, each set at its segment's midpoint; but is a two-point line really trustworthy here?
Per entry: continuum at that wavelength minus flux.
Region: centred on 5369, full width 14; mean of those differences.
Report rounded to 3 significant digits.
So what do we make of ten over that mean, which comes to 153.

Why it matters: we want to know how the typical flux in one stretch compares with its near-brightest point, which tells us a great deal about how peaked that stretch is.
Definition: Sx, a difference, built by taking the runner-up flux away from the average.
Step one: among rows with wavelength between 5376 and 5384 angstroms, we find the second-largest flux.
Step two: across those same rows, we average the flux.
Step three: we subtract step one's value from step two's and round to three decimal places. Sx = -0.065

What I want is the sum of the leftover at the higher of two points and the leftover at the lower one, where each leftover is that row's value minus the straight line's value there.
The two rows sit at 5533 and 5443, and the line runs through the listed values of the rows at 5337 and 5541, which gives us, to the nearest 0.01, 0.10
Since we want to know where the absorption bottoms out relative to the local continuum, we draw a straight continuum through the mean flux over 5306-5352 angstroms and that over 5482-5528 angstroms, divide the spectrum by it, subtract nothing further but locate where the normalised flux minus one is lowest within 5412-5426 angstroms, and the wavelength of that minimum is 5413 angstroms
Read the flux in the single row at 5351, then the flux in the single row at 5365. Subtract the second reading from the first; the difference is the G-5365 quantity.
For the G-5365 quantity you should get 0.12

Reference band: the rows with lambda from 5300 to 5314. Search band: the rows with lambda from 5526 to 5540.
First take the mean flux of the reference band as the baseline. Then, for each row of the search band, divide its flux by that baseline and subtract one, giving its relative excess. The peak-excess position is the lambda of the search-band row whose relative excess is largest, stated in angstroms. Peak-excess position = 5529 angstroms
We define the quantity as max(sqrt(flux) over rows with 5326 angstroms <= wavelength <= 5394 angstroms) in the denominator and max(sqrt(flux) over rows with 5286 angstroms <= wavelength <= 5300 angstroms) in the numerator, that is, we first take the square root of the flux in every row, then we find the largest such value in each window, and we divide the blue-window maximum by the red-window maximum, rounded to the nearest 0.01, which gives 0.97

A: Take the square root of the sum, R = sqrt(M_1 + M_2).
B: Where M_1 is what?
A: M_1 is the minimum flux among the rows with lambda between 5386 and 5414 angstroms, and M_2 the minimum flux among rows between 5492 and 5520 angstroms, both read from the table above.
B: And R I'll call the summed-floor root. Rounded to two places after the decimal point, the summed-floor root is 2.53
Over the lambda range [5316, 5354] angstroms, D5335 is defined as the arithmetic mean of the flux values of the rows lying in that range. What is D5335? 3.70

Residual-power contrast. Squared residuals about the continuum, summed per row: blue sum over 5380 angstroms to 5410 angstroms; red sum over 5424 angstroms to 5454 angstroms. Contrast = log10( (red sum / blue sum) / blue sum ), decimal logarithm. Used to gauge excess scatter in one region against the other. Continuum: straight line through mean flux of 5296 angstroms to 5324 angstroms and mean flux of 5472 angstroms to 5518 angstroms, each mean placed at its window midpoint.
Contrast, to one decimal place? 0.2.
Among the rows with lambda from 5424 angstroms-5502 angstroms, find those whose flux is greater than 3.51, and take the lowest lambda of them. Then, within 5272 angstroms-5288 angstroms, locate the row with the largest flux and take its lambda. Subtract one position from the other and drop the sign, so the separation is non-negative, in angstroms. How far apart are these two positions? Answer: 140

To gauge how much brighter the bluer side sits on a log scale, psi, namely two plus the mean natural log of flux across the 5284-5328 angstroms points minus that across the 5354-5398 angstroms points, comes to 2.02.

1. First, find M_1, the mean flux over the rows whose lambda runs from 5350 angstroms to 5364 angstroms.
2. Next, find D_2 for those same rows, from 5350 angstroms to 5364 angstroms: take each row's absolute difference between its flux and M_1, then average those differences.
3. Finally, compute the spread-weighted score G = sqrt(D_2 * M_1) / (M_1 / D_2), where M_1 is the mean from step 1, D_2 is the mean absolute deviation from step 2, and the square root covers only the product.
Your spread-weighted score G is 0.015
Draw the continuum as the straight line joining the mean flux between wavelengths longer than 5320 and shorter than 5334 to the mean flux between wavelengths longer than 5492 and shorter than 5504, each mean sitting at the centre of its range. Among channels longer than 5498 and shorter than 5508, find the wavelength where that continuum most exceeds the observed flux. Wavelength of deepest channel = 5503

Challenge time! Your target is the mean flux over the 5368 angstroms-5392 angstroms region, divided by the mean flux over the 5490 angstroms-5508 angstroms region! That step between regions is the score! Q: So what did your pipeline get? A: 1.028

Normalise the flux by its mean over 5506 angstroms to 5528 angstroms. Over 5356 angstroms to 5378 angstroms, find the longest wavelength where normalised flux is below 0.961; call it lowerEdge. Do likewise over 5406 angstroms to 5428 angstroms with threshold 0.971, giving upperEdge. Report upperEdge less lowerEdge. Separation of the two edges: 50 angstroms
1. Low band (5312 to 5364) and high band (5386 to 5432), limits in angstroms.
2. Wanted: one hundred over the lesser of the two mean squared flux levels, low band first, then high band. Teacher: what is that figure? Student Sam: 8.13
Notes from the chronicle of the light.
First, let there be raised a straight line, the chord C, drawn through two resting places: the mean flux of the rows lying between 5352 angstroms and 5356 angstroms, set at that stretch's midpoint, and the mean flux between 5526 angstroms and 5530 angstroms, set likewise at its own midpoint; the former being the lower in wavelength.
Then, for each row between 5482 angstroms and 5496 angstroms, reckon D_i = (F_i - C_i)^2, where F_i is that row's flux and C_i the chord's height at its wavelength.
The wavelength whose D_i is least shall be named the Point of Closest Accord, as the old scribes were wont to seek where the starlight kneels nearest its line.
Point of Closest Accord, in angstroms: 5483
